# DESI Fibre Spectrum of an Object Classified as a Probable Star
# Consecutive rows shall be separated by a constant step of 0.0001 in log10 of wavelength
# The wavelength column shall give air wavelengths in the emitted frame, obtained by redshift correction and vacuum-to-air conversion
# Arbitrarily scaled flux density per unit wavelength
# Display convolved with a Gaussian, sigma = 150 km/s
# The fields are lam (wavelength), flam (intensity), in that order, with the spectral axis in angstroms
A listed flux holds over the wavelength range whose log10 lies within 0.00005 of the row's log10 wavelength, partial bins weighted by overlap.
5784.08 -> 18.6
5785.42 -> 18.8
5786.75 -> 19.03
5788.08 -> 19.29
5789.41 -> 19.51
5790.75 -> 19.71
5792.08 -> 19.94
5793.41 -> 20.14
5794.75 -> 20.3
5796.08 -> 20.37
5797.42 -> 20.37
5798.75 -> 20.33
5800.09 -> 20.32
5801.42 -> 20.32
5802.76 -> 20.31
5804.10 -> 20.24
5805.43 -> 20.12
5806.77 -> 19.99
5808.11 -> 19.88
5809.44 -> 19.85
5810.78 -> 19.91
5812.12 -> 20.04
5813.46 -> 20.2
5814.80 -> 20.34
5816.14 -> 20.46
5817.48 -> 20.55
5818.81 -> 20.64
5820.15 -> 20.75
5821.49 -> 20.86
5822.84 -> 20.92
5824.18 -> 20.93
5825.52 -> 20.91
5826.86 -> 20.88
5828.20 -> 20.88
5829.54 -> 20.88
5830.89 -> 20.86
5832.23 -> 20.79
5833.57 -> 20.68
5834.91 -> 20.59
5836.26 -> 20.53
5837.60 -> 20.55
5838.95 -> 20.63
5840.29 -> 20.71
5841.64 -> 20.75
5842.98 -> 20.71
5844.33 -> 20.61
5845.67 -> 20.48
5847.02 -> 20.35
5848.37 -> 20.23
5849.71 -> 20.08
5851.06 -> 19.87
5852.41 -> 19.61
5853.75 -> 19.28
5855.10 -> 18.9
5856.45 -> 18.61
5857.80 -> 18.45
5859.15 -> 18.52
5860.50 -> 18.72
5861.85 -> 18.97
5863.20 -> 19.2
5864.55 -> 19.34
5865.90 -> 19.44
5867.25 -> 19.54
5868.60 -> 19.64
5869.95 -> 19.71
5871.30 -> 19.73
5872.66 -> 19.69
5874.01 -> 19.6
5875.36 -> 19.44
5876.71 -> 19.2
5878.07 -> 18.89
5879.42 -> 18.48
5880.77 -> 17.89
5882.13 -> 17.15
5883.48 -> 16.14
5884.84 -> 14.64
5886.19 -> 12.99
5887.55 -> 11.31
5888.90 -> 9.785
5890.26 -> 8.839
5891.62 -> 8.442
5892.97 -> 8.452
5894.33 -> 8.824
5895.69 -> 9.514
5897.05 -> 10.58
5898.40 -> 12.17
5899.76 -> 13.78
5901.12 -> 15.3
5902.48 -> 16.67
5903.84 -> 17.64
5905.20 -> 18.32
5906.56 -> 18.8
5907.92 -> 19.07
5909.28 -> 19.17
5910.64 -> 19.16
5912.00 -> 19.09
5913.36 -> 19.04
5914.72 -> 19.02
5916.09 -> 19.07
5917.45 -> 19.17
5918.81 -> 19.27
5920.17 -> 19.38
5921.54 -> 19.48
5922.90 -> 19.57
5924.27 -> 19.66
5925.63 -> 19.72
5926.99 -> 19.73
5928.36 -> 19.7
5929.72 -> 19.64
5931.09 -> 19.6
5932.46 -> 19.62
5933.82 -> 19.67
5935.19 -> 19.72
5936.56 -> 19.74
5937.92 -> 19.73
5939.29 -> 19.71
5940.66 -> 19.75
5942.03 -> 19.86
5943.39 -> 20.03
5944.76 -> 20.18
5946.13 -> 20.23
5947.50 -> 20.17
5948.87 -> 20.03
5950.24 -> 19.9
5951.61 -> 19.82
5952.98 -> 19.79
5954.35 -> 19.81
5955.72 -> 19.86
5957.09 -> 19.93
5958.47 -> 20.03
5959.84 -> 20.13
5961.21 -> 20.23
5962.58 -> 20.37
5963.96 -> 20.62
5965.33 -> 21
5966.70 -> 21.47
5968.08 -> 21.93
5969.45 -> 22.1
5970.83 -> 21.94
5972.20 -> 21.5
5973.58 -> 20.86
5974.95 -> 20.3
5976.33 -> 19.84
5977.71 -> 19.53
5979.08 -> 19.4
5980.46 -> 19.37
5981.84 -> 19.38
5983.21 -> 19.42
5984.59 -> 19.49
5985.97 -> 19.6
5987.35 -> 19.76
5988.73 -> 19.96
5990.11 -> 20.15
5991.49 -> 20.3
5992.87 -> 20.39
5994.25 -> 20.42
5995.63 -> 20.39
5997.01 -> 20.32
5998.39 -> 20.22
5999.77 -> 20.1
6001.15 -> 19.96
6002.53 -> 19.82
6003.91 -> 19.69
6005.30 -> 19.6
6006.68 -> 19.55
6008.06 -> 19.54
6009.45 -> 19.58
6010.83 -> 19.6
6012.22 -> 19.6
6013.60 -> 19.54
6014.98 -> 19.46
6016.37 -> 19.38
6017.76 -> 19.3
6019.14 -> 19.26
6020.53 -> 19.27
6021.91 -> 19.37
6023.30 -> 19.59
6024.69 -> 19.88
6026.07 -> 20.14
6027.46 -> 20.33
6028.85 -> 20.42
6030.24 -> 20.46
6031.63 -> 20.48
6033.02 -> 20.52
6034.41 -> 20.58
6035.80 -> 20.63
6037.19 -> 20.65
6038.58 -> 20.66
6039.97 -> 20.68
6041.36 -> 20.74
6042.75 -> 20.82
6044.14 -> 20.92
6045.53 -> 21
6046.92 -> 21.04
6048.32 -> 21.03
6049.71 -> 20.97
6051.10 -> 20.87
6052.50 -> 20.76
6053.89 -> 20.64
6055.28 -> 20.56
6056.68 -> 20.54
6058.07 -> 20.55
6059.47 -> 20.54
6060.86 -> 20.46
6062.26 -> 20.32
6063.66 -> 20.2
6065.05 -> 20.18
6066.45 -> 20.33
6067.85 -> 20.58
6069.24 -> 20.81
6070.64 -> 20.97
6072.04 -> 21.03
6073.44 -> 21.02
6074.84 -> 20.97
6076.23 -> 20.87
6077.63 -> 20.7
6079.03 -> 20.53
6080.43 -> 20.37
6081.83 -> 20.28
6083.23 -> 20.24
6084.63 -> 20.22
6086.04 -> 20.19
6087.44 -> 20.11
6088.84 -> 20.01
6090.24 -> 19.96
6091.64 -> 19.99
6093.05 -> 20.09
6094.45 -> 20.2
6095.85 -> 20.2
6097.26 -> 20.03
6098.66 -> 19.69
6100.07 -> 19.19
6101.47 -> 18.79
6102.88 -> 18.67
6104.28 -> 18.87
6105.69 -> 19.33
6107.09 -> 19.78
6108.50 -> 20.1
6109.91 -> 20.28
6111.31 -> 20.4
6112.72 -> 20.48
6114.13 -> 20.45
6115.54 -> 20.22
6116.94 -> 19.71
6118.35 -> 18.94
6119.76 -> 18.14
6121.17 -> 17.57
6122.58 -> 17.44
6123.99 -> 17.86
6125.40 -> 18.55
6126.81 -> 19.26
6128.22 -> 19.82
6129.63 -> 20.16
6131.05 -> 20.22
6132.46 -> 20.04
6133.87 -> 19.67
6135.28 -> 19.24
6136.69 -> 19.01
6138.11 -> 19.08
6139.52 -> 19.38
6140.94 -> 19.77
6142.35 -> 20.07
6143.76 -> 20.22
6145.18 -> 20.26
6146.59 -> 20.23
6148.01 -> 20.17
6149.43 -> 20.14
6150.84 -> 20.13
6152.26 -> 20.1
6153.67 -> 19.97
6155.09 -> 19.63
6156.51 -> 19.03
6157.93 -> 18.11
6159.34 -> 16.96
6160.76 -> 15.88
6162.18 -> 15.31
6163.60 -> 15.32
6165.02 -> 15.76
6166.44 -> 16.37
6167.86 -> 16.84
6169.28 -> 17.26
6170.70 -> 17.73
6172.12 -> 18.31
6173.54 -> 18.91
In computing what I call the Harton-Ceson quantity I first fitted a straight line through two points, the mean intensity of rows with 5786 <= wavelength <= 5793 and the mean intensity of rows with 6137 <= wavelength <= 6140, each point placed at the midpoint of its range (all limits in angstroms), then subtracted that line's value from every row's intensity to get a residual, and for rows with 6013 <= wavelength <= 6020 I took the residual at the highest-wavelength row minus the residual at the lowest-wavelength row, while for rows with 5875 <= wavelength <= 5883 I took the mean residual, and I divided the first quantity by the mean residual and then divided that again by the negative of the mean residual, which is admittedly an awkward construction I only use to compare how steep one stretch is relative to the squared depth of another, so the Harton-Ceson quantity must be 0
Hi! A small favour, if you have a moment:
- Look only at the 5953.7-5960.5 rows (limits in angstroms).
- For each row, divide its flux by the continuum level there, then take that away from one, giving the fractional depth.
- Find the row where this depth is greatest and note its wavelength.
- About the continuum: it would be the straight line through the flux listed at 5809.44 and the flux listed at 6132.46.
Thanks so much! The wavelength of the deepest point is 5954.35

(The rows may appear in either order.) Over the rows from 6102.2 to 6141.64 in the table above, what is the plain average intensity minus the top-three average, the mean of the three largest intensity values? -1.1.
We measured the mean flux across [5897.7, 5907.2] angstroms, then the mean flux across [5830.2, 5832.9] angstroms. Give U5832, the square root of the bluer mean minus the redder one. 2.17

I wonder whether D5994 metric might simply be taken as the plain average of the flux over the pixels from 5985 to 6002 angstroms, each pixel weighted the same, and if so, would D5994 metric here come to 20.1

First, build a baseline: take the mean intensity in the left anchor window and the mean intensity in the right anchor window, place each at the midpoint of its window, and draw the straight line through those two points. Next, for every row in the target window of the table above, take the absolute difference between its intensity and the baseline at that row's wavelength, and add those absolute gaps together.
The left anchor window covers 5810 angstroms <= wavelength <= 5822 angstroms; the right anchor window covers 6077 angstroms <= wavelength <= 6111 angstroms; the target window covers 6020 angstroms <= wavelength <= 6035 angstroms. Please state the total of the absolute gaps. 4.8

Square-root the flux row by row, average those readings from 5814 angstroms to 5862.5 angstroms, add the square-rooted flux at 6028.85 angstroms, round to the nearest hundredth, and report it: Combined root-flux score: 9.02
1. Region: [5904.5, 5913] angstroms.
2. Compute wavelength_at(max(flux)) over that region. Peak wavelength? 5909.28 angstroms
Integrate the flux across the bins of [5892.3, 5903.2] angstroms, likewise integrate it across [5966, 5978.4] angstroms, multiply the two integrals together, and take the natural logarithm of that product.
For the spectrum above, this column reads 10.4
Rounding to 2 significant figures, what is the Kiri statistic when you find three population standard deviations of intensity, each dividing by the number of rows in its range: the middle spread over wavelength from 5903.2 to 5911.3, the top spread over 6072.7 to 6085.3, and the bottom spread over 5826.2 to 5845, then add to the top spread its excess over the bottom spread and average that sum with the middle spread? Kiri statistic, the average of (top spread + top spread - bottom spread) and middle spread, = 0.52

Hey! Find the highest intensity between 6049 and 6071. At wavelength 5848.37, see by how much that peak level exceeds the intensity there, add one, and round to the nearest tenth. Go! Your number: 1.7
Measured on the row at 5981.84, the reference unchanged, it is 2.6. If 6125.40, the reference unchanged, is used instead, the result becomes 3.4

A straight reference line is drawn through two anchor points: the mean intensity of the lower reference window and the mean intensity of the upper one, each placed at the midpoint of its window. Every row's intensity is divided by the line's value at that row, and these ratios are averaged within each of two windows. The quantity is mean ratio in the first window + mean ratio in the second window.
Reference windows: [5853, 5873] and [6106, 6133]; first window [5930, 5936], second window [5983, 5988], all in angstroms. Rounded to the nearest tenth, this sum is 2.0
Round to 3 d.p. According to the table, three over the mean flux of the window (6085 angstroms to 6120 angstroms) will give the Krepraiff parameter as 0.152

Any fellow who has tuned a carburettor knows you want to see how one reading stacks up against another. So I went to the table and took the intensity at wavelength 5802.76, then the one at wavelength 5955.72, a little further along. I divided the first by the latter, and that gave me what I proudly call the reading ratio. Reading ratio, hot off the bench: 1.02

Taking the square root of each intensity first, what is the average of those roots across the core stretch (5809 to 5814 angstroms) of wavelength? 4.47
